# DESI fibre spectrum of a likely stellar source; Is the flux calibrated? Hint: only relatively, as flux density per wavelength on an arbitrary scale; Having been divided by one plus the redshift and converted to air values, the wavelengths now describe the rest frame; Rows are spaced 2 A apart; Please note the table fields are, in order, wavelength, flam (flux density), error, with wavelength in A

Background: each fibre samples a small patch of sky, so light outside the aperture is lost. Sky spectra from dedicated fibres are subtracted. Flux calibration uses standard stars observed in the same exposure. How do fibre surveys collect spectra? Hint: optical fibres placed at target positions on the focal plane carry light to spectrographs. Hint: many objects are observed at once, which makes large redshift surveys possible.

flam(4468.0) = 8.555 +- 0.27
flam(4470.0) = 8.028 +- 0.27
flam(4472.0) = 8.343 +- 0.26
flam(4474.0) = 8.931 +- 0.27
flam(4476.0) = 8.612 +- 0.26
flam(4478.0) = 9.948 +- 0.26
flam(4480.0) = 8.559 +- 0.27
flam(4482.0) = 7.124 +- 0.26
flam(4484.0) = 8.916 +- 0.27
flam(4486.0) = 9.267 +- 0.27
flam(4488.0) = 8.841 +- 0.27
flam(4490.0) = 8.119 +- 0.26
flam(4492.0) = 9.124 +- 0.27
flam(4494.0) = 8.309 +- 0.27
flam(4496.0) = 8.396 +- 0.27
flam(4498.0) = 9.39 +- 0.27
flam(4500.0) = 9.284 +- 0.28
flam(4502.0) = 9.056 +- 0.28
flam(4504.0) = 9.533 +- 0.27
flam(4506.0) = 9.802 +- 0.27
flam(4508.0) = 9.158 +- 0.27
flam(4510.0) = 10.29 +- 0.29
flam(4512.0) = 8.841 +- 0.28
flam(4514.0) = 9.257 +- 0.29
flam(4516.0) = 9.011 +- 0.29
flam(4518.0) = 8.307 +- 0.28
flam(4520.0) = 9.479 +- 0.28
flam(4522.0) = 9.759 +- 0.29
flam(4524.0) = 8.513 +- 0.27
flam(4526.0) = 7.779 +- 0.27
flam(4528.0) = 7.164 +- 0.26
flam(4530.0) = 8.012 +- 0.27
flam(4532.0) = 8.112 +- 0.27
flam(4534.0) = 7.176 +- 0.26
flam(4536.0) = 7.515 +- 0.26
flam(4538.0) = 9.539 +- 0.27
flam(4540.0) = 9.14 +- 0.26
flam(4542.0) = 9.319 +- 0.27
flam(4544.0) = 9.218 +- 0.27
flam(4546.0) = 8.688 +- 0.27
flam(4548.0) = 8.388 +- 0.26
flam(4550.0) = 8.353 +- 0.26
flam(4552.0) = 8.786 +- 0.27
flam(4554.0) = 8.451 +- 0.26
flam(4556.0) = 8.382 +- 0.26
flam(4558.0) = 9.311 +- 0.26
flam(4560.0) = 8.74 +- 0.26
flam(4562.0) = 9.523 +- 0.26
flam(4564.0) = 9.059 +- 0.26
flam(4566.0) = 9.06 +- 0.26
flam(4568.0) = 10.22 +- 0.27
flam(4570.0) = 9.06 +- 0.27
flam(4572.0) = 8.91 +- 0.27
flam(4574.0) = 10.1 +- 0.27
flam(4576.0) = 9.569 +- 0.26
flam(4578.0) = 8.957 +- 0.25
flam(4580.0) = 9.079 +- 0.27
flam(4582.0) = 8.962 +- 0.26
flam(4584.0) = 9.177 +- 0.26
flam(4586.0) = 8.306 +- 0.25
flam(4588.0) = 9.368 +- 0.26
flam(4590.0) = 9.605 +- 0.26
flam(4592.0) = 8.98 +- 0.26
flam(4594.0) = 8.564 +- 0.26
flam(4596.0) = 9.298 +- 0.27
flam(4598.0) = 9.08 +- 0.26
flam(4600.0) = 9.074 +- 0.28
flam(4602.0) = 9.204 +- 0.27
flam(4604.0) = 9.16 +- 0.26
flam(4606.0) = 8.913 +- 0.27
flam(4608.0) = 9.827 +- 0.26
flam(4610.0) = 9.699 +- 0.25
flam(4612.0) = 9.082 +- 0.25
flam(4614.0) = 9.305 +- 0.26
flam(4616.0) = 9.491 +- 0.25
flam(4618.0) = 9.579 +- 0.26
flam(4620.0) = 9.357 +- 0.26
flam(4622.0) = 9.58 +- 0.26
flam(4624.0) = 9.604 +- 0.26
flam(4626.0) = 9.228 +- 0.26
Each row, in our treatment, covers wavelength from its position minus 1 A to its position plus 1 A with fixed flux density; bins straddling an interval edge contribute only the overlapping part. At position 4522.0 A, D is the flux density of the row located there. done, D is 9.759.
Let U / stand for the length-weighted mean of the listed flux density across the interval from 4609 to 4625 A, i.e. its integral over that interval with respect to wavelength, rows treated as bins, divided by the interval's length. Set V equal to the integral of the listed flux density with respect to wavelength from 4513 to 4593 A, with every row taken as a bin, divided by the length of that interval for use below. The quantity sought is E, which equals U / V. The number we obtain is 1.07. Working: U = 9.46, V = 8.9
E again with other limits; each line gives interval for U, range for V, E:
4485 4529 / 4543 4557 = 1.04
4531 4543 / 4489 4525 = 0.93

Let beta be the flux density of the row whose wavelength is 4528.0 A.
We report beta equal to 7.164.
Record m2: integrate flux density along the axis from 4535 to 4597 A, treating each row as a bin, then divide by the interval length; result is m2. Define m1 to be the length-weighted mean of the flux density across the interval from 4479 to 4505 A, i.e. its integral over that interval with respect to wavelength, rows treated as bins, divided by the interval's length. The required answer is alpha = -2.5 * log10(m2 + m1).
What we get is -3.125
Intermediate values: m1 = 8.8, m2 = 9.0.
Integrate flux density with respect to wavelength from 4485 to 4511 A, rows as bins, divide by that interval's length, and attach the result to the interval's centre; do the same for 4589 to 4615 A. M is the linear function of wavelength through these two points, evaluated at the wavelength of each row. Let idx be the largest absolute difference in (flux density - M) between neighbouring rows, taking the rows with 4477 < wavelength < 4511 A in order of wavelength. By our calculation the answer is 1.8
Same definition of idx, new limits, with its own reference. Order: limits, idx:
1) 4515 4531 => 1.2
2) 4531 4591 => 2.0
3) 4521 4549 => 2.0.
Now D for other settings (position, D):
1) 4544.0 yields 9.218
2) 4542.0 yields 9.319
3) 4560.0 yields 8.74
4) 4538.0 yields 9.539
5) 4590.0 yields 9.605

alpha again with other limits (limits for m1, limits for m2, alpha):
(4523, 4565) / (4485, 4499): -3.096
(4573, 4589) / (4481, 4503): -3.132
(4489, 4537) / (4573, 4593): -3.134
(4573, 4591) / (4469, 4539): -3.136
